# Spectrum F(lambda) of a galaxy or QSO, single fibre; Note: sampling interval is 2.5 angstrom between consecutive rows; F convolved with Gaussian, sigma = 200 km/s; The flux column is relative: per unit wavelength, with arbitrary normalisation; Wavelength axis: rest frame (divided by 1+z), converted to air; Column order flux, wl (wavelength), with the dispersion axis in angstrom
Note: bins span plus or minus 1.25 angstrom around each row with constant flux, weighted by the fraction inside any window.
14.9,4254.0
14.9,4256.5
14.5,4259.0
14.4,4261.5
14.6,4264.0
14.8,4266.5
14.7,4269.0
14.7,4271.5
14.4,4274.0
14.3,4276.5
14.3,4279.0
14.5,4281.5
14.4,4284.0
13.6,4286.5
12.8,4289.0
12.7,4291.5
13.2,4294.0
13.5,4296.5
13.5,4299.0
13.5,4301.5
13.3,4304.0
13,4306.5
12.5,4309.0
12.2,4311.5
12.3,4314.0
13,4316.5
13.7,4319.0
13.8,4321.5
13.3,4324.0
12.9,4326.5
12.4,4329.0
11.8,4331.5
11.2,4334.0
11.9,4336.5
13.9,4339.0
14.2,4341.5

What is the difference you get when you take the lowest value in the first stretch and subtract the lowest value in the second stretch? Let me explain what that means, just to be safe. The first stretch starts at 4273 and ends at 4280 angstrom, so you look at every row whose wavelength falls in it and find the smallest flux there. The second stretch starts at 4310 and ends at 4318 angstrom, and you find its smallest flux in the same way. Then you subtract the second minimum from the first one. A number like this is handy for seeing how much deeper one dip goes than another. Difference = 2.1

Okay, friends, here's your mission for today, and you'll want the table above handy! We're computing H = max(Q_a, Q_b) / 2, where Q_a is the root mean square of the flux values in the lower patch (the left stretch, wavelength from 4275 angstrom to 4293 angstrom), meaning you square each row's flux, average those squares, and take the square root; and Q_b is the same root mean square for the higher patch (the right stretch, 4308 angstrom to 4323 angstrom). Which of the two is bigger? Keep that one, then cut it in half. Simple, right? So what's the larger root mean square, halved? 6.91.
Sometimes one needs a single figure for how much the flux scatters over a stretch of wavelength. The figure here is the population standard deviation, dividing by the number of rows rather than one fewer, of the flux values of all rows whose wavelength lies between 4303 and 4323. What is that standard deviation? 0.6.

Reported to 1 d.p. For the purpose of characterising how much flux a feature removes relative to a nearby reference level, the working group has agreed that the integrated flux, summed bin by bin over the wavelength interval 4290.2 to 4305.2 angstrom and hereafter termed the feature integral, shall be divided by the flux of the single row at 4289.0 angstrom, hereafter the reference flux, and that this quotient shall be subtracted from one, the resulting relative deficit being -14.6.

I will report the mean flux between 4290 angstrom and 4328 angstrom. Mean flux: 13.1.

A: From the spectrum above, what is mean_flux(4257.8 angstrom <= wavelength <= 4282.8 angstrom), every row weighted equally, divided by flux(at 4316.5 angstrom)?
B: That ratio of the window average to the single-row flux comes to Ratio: 1.12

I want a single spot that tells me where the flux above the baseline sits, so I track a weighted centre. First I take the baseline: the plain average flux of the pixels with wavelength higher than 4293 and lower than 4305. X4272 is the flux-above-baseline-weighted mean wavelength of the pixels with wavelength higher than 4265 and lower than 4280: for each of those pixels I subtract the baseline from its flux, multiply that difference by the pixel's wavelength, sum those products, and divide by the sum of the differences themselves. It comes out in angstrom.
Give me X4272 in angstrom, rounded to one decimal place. 4272.0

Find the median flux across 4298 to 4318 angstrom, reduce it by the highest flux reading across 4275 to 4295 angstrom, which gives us -1.5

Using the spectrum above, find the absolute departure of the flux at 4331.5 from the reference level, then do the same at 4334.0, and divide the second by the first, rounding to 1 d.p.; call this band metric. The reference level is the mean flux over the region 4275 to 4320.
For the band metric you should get 1.4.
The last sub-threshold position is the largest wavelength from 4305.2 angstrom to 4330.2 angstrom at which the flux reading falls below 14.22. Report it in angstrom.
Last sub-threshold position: 4329.0 angstrom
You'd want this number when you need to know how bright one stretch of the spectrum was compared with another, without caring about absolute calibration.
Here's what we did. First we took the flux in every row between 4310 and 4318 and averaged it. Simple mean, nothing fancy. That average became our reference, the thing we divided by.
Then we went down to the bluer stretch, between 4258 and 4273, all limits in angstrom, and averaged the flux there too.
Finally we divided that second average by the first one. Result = 1.17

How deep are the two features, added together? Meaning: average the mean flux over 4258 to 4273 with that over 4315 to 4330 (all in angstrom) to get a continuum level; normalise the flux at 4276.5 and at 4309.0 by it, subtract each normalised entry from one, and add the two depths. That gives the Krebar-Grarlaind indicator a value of 0.072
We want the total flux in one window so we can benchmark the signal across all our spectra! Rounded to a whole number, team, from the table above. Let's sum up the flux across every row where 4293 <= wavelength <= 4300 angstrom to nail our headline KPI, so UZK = 40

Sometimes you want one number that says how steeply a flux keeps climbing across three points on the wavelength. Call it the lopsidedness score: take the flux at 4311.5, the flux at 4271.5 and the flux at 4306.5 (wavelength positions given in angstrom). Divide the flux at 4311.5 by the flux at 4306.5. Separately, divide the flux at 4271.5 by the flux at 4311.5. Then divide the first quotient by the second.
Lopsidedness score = 0.78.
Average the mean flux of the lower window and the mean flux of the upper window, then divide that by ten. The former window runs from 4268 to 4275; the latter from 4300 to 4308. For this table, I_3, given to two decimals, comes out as 1.39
